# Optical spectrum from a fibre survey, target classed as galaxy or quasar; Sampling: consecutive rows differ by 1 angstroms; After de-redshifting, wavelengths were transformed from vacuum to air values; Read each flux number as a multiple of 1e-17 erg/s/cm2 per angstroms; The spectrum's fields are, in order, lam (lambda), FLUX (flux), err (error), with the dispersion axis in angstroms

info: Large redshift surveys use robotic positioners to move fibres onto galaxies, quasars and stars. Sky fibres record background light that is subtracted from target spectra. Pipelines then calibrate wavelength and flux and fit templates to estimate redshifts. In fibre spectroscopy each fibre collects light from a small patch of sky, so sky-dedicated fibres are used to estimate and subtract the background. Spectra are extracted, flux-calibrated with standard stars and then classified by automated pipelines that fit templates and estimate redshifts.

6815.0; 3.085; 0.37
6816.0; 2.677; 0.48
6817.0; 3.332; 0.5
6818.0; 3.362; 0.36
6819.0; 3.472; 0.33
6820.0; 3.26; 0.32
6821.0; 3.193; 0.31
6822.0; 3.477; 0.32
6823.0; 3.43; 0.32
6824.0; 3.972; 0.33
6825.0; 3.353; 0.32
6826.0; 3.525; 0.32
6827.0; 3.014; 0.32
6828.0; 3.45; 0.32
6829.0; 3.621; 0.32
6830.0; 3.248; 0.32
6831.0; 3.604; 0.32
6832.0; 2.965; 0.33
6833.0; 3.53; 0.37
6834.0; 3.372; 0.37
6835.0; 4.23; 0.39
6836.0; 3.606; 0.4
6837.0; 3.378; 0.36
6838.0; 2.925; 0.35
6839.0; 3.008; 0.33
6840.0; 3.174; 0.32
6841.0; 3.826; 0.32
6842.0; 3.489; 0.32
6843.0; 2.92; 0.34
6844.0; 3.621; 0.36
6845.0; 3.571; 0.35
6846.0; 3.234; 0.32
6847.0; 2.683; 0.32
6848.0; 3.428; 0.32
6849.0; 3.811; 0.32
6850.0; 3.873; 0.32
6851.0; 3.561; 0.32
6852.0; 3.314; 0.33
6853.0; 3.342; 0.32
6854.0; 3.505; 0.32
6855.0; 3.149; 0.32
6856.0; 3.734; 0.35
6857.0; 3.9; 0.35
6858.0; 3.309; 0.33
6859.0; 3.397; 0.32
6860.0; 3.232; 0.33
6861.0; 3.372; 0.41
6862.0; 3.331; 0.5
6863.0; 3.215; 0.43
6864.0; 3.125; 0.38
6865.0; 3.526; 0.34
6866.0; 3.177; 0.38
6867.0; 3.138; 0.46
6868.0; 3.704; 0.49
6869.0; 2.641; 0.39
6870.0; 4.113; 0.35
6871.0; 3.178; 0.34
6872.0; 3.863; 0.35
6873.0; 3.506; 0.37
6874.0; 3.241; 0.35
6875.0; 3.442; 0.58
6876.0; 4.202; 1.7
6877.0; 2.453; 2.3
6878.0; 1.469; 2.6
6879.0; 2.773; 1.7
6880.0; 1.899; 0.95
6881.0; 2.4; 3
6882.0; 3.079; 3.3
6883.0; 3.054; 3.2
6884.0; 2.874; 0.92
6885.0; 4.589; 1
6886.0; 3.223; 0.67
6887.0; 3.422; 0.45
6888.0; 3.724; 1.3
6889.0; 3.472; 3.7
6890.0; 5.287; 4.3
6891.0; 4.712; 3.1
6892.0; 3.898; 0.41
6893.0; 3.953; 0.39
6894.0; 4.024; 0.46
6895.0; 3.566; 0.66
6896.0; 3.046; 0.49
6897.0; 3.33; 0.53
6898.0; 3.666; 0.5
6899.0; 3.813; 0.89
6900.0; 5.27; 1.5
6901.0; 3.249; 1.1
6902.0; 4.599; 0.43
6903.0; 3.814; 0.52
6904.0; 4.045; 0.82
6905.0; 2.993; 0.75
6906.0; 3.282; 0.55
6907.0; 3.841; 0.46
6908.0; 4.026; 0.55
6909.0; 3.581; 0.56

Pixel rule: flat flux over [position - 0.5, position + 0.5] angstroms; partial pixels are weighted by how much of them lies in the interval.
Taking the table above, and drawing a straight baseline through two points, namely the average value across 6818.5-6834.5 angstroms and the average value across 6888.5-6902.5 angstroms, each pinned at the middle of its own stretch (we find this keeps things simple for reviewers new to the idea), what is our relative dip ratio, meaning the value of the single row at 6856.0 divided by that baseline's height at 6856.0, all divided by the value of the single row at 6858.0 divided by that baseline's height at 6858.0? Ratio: 1.1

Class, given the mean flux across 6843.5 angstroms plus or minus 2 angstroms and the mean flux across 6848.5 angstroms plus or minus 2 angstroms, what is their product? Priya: 11.7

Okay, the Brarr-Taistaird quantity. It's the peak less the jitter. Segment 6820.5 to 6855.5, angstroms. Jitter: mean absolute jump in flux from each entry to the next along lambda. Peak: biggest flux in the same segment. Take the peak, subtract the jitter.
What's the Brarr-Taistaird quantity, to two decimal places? 3.85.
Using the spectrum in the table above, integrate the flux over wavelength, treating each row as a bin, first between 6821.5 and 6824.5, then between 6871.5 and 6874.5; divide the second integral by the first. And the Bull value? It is 0.98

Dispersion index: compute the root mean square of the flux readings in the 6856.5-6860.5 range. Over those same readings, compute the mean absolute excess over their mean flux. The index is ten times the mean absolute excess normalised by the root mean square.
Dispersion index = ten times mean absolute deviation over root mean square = 0.63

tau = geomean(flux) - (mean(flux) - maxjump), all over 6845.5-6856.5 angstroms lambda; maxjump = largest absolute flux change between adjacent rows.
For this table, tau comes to 0.73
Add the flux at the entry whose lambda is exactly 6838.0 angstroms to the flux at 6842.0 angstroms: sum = 6.4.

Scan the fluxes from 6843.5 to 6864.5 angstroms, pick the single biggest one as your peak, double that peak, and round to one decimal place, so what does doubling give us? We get 7.8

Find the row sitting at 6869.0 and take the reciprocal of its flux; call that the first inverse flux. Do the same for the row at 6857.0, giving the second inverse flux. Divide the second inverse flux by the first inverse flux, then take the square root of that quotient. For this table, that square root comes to 0.82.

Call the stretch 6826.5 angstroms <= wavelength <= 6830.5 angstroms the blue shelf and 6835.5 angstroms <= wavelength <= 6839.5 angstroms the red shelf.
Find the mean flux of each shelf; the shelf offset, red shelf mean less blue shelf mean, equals -0.1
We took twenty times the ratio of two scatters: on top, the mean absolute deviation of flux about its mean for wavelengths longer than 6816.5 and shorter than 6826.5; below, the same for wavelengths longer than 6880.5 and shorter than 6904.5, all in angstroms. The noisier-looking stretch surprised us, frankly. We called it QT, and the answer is 5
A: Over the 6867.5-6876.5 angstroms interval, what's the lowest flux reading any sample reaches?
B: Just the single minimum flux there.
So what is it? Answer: 2.641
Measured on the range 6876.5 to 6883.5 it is 1.469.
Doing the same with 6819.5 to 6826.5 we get 3.193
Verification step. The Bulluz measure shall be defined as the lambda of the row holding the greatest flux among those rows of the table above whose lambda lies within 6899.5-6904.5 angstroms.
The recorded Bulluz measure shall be 6900.0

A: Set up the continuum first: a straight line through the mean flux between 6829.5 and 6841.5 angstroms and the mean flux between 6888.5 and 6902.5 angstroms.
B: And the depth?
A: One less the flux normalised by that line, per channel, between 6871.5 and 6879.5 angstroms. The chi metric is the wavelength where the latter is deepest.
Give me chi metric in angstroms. 6878.0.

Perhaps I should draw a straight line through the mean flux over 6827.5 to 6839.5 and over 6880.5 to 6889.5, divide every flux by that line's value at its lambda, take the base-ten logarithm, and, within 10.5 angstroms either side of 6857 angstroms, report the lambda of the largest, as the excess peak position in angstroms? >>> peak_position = 6857.0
